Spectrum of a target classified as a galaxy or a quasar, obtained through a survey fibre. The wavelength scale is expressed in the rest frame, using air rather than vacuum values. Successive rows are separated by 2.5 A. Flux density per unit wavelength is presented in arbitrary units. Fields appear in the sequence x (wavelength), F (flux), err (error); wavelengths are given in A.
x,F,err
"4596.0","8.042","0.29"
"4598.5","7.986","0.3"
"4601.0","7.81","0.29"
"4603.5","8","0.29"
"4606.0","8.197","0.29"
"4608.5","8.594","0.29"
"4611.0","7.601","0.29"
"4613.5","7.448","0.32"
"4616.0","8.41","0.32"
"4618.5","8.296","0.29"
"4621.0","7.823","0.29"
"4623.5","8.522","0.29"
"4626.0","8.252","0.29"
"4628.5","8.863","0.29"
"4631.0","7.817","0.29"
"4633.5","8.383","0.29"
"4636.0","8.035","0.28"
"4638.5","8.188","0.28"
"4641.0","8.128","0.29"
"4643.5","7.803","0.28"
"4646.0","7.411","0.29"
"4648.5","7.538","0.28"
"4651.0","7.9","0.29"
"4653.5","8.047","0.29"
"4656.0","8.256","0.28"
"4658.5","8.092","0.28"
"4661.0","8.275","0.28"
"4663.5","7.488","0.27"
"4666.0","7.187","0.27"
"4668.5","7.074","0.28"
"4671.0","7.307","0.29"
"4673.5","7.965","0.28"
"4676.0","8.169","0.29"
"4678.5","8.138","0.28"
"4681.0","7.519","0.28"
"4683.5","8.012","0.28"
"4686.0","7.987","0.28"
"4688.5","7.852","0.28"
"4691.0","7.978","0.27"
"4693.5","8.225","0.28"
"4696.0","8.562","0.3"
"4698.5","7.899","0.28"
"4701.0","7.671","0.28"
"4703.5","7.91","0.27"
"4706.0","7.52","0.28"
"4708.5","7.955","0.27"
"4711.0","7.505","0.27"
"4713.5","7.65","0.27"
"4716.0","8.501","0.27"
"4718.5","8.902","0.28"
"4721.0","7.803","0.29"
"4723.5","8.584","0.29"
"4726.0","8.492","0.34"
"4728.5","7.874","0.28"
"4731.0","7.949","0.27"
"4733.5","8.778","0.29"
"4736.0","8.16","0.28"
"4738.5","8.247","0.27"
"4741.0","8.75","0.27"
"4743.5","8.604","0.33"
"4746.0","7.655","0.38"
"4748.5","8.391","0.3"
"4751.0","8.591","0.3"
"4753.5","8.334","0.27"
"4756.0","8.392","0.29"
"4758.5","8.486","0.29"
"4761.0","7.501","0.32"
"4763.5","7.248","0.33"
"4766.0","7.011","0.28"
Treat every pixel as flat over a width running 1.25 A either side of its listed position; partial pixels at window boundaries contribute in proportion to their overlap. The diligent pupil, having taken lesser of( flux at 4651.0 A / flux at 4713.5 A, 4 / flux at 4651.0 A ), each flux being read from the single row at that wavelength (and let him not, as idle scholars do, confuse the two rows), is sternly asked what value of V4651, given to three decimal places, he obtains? 0.506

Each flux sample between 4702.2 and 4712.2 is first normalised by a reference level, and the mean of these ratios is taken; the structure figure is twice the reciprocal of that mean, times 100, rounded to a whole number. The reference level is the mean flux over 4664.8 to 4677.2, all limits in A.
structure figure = 195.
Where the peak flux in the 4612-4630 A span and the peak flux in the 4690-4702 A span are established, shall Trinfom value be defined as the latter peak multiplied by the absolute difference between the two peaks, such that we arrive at 2.6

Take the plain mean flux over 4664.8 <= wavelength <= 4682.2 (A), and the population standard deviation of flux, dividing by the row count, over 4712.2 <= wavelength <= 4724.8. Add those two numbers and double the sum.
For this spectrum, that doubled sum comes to 16.2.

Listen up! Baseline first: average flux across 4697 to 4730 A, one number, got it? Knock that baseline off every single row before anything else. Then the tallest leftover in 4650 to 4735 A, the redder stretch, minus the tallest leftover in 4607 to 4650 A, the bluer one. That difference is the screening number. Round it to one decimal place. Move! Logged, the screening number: 0.0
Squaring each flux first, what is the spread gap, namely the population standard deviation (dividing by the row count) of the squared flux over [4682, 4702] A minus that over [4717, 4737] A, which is -2.6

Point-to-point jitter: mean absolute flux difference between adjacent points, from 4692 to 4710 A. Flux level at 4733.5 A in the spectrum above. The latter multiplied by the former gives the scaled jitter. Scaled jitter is 3.35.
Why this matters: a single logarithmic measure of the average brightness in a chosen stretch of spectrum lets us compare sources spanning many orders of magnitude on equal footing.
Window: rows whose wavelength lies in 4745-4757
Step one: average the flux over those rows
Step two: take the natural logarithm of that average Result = 2.11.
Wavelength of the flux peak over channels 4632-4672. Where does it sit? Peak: 4633.5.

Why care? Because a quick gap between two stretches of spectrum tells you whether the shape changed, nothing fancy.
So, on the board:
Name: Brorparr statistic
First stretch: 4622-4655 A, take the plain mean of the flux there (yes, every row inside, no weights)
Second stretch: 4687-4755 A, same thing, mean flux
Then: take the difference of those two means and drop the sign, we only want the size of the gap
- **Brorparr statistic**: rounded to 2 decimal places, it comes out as 0.09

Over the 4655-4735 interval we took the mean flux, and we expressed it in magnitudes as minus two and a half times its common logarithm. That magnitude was -2.25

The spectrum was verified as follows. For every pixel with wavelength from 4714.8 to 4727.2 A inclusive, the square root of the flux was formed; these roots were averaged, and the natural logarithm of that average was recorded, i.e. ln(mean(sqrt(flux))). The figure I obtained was 1.07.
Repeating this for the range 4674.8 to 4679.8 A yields 1.05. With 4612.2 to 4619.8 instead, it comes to 1.04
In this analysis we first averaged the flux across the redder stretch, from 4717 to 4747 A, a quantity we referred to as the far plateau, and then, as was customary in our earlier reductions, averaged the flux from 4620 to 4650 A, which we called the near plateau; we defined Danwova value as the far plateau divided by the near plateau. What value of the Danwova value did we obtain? 1.03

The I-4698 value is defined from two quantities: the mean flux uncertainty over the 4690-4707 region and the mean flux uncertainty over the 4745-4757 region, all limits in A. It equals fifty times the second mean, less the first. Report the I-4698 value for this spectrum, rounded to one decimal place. 15.1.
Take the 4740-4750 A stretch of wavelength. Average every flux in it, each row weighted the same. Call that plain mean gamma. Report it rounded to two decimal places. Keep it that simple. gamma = 8.35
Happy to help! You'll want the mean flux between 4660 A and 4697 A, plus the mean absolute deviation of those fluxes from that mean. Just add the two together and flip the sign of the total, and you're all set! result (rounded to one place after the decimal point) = -8.2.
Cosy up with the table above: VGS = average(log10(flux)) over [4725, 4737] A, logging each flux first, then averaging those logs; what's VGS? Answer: 0.916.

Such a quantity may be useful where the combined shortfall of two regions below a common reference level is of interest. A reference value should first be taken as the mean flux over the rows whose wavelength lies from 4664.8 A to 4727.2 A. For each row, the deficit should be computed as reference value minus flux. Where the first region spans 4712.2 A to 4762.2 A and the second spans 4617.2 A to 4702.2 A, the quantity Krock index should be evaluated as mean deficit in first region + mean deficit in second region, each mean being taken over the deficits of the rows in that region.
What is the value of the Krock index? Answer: -0.4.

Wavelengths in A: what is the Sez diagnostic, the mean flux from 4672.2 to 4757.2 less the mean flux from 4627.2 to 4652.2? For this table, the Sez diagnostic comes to 0.13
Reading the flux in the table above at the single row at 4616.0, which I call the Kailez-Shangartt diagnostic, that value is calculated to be 8.41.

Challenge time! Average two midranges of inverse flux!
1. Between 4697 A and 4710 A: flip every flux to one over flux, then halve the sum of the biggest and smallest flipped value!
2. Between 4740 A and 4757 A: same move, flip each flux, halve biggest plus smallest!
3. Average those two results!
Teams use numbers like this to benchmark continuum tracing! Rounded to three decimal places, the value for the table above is 0.126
